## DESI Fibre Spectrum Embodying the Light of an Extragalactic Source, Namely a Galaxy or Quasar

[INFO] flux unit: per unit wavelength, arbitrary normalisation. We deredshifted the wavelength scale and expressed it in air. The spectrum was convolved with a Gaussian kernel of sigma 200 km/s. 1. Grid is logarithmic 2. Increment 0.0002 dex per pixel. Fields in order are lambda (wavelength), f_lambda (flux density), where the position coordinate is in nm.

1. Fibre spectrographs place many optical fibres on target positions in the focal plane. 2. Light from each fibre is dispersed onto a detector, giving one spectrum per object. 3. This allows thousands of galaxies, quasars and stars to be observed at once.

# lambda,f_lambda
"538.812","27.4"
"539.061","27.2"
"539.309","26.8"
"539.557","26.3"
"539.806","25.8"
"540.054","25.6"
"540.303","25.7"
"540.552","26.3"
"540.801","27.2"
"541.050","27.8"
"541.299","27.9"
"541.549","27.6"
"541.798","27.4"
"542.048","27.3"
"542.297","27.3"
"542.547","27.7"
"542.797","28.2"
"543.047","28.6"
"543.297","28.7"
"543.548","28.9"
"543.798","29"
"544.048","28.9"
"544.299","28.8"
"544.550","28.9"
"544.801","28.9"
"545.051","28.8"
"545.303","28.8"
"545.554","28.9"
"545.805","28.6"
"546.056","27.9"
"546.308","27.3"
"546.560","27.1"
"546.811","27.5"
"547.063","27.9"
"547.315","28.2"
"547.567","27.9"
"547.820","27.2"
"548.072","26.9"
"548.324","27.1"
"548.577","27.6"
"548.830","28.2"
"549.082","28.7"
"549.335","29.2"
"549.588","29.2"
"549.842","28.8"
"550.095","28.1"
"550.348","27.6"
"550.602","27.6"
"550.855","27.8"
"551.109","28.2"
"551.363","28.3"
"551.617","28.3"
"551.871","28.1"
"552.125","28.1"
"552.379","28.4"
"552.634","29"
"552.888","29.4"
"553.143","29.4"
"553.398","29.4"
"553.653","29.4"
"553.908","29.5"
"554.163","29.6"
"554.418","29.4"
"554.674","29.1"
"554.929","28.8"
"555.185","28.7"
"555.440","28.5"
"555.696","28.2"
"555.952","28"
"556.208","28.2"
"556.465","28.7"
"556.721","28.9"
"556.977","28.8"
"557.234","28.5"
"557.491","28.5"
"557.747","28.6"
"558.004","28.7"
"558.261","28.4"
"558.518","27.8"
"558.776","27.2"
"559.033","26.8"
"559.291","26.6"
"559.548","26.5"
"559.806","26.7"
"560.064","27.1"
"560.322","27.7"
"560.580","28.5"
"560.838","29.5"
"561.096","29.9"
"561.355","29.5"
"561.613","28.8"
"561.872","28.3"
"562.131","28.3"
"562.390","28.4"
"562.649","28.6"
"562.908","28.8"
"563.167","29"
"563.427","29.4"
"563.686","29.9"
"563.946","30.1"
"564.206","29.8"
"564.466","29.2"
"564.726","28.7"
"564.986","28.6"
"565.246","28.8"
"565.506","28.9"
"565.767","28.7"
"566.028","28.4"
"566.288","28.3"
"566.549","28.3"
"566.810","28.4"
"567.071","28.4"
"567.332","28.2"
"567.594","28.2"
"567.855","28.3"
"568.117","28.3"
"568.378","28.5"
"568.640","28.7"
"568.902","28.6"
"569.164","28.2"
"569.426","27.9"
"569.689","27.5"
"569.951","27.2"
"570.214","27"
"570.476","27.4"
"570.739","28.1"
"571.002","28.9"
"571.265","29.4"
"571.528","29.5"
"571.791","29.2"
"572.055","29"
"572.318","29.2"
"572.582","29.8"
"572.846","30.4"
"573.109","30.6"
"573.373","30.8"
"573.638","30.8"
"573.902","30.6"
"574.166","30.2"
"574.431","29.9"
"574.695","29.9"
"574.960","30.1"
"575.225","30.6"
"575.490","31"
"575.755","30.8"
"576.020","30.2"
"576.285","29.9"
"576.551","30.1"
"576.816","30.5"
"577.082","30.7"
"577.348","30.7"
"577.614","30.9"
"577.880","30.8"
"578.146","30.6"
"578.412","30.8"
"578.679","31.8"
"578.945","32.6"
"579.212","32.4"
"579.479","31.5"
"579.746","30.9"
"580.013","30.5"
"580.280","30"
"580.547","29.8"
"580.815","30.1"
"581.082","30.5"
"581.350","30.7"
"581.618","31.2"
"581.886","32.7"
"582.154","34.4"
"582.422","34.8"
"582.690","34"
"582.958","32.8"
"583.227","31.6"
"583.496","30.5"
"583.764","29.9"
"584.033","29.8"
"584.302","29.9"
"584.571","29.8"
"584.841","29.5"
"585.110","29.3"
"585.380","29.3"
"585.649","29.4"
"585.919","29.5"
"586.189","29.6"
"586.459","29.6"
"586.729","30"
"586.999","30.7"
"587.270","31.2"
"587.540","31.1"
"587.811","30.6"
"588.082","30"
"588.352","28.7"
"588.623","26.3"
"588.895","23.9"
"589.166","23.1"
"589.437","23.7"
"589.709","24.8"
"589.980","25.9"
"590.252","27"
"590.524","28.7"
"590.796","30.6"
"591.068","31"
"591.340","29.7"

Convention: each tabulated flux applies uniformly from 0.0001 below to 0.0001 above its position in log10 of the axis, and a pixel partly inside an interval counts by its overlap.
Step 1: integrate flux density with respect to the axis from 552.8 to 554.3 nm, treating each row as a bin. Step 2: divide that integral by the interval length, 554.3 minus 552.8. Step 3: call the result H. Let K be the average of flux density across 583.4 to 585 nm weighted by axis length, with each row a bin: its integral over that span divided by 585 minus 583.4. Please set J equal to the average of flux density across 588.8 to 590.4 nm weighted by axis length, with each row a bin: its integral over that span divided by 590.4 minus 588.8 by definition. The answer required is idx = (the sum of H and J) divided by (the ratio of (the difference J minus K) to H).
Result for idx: -314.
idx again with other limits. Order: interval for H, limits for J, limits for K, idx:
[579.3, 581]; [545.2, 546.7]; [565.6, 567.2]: -5517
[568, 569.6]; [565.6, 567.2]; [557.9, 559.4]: 1877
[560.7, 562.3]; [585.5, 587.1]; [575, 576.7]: -2693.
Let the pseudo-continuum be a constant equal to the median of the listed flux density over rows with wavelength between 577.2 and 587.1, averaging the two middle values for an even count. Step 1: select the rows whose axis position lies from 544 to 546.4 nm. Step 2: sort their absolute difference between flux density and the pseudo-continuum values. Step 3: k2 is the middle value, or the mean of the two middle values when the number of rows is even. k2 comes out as 1.8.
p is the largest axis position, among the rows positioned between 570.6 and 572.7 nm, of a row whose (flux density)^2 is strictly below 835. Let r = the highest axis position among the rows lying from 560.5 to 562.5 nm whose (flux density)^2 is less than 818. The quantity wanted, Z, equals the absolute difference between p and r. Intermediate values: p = 570.739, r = 562.390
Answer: 8.35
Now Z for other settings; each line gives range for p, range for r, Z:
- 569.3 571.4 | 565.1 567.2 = 3.67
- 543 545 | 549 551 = 6.56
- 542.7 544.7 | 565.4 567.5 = 23.03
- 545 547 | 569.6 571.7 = 23.93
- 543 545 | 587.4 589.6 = 45.14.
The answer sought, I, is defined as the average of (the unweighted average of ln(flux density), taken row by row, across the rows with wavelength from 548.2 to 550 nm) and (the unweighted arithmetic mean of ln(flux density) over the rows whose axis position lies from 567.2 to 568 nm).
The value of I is 3.34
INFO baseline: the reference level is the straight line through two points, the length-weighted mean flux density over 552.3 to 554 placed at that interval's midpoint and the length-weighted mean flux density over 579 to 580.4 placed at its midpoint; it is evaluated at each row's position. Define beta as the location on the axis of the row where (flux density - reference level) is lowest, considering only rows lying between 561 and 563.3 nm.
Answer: 562.131 nm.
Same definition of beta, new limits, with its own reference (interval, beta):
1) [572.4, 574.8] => 574.695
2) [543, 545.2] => 543.047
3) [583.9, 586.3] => 585.380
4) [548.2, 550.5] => 548.324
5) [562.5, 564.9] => 564.726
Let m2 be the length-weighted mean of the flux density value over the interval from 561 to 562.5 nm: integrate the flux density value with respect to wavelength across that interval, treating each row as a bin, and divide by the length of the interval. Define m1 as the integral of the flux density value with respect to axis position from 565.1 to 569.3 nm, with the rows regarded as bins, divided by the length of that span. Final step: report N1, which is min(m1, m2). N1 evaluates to 28.5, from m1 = 28.5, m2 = 28.8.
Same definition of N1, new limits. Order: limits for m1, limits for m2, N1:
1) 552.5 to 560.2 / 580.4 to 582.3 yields 28.4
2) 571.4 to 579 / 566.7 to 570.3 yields 28.1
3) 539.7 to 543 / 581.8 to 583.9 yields 27.1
